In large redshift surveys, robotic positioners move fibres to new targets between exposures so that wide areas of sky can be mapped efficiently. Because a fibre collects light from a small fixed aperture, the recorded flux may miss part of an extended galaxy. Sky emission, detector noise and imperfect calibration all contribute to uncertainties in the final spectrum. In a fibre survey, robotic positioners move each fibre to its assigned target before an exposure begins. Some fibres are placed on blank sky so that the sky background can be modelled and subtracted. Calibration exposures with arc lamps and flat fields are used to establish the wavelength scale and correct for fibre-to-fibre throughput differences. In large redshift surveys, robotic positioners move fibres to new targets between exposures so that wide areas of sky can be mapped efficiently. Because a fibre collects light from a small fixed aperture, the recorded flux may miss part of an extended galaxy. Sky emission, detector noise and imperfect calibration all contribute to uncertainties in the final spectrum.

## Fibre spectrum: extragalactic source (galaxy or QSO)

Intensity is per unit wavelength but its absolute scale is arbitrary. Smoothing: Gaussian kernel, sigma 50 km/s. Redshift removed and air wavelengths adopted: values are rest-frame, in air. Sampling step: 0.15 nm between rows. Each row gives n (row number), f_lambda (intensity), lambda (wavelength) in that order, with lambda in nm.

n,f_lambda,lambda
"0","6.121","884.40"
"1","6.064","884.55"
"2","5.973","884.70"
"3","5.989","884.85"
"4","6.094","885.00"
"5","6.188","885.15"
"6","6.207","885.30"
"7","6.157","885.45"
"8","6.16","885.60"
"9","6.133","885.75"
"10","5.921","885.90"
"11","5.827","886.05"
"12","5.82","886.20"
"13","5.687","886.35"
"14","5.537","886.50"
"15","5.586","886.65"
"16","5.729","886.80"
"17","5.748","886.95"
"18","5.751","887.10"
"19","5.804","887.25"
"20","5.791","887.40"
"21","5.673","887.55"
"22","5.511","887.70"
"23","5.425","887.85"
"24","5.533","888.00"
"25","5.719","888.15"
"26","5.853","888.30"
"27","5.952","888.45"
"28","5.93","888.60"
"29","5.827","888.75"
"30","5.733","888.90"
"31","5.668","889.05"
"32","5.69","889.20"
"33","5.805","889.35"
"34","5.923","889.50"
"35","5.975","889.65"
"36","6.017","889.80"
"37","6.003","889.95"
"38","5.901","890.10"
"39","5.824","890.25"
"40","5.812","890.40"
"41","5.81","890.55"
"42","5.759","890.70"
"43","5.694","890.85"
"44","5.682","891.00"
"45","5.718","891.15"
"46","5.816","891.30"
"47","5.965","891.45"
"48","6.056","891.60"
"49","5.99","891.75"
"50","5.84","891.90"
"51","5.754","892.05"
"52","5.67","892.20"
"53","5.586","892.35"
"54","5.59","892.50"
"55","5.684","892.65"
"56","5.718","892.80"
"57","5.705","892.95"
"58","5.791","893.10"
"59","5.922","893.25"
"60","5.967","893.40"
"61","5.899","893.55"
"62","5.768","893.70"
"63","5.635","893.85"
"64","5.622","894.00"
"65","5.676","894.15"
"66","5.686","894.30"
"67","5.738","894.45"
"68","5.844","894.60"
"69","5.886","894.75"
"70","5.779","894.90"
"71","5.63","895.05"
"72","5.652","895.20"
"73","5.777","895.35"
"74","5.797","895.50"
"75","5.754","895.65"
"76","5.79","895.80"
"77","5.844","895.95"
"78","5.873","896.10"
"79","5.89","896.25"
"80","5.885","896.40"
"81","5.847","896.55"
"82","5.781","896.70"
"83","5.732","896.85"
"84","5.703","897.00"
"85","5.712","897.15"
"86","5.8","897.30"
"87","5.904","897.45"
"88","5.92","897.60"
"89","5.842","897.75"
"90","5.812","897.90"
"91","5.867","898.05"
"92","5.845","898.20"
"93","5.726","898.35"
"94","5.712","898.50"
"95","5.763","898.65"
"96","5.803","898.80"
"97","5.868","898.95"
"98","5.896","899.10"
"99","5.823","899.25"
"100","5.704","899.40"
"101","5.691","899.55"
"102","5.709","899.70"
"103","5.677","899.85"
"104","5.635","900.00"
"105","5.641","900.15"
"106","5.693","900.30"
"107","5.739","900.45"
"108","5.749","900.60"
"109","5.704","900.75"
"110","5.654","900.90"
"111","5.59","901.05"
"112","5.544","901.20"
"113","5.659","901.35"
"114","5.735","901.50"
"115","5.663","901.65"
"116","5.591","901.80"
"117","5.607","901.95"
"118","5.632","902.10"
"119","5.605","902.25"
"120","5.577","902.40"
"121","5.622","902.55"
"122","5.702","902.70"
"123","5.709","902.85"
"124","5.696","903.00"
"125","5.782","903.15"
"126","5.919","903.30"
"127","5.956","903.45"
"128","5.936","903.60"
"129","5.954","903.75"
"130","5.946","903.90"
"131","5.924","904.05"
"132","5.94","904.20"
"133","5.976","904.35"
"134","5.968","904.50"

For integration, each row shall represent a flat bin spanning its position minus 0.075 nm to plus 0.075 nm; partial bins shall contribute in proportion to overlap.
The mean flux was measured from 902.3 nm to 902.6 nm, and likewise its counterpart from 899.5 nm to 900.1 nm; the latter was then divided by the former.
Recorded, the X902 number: 1.01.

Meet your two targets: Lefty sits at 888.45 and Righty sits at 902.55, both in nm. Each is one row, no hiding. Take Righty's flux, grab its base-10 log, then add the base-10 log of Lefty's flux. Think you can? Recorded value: 1.52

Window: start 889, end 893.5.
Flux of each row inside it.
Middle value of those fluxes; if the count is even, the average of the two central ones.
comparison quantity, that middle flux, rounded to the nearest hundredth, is 5.81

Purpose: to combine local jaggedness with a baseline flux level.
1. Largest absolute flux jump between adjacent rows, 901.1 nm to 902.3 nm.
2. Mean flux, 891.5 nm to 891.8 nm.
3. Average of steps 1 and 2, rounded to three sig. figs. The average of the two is 3.07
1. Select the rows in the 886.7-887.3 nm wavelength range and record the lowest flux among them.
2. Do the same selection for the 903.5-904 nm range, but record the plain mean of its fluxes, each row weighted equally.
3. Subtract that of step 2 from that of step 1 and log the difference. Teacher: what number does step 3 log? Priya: -0.2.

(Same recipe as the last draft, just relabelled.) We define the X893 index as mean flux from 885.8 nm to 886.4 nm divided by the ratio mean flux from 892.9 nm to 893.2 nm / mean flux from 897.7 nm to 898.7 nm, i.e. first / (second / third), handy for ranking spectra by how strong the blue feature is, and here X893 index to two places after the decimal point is 5.86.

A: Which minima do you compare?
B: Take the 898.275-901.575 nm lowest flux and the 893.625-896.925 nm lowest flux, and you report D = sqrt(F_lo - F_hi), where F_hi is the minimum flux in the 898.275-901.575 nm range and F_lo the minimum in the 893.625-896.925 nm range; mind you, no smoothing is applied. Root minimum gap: 0.28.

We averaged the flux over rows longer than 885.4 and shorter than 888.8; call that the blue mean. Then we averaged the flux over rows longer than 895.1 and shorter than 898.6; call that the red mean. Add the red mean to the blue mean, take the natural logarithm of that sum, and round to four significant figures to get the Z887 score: 2.450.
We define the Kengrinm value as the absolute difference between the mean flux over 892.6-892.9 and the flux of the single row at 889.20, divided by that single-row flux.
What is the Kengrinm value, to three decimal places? 0.002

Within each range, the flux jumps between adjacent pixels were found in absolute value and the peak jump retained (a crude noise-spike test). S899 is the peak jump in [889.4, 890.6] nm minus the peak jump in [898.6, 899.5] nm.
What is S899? -0.017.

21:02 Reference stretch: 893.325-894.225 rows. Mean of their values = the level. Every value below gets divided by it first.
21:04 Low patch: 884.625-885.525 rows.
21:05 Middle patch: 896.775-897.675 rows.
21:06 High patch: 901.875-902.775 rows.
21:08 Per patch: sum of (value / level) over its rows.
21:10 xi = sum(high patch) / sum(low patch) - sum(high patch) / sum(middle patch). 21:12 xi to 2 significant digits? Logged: -0.049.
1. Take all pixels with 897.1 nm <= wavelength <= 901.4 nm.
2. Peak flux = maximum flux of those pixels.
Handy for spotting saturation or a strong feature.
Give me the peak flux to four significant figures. 5.920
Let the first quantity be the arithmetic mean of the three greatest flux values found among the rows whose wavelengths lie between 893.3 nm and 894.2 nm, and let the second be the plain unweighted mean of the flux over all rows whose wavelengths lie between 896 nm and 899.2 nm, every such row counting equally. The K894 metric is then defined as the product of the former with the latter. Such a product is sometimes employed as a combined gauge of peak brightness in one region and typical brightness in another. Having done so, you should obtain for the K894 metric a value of 34.20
